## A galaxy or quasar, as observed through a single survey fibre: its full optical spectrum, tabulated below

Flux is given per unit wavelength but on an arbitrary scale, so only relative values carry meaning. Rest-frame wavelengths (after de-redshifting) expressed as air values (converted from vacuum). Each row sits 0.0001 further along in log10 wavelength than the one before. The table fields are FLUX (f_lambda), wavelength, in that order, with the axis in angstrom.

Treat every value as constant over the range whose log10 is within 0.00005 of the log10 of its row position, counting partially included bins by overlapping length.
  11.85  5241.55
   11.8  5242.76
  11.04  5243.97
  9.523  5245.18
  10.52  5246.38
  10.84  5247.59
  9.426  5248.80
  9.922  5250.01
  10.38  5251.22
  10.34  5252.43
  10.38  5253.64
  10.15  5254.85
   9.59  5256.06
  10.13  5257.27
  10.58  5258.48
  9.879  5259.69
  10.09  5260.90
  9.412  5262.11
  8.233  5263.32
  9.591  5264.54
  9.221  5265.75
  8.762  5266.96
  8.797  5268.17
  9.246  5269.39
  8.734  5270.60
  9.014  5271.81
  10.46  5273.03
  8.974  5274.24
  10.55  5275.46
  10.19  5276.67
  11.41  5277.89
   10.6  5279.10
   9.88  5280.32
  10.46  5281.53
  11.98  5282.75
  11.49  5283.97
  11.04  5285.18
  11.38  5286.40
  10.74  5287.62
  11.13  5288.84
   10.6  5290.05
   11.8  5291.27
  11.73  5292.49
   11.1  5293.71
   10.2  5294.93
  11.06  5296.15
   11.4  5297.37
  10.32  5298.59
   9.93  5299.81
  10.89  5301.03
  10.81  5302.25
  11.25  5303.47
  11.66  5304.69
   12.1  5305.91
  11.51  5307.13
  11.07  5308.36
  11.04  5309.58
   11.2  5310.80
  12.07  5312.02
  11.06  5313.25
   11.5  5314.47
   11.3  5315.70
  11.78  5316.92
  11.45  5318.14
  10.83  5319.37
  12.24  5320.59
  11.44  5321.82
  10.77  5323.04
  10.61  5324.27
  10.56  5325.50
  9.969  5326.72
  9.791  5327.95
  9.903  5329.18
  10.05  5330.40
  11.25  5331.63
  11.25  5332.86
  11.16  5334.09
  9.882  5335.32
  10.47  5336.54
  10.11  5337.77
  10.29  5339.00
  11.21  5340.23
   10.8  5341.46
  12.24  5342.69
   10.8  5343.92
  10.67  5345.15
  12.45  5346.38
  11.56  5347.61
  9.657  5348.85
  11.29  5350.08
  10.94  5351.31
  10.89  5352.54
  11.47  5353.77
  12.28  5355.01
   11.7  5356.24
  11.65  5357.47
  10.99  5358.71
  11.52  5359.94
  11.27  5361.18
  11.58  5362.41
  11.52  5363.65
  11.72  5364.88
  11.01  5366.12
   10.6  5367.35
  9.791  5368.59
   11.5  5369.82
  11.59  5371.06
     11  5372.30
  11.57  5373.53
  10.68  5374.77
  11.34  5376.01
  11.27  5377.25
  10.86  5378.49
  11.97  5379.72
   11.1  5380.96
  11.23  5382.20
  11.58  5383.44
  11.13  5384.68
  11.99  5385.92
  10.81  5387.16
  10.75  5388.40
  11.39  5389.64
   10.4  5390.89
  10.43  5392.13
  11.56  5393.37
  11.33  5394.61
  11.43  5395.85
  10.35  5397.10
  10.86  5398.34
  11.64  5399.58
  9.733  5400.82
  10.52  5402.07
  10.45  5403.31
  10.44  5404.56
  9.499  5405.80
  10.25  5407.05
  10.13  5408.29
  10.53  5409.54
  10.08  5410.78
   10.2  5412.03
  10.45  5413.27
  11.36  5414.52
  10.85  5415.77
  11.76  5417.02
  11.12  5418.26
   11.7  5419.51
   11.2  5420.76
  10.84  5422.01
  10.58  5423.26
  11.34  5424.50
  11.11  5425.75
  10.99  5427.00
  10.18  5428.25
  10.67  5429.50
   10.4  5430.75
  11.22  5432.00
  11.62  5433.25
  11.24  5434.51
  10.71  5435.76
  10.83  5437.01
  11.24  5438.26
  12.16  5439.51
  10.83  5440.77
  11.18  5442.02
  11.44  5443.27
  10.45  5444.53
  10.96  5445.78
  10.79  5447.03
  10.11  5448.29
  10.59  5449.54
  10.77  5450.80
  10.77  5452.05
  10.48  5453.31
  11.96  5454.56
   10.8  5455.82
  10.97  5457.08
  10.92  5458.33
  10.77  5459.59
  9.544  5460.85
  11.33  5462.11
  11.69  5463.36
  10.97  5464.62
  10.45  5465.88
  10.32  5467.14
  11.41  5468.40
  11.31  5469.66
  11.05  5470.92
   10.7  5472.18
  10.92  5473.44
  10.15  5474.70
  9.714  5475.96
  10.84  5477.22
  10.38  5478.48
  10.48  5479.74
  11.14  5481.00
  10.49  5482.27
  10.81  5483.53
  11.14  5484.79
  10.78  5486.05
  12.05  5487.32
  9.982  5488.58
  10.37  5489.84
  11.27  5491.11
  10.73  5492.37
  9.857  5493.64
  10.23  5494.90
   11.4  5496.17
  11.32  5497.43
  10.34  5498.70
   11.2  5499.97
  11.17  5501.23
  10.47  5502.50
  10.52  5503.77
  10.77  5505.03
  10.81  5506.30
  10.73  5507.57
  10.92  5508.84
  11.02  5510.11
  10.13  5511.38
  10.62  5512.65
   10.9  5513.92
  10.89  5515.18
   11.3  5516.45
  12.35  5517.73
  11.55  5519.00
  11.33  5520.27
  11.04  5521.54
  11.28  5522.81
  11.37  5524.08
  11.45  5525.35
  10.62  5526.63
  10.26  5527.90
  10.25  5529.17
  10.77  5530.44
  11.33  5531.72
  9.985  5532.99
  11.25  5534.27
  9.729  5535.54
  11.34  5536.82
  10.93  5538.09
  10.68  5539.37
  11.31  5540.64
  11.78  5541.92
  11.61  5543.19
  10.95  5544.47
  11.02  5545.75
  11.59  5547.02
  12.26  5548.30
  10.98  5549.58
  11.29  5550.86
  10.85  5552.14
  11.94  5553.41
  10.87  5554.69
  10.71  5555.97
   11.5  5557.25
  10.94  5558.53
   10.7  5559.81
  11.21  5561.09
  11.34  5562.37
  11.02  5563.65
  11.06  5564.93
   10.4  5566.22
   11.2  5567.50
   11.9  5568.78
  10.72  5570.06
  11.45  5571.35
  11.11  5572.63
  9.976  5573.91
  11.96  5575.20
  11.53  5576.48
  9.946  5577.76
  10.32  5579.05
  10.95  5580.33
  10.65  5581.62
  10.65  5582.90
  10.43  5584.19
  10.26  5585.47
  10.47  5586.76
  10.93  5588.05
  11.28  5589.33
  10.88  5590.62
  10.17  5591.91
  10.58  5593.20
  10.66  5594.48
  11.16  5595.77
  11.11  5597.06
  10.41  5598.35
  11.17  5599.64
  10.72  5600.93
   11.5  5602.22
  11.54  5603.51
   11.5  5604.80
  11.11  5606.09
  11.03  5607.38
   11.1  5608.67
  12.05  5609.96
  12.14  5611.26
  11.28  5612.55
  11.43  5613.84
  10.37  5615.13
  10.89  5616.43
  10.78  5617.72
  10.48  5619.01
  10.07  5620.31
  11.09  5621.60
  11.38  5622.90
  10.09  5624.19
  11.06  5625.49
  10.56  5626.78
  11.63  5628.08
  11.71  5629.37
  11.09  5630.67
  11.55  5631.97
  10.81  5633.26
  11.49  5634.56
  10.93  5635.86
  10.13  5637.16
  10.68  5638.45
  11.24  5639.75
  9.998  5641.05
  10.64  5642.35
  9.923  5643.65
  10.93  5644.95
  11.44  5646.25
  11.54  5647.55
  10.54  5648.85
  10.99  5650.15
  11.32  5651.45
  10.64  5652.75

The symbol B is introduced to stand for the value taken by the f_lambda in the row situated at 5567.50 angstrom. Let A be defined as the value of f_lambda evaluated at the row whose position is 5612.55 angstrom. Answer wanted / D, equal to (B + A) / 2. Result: 11.2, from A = 11.28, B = 11.2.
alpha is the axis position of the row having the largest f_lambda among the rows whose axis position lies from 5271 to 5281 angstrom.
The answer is 5277.89 angstrom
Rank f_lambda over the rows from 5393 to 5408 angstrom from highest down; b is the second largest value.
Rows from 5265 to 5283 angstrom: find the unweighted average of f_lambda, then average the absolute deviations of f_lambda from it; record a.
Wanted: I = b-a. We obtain 10.7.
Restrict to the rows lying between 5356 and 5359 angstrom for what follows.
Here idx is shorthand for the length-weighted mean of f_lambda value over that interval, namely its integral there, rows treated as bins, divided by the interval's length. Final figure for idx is 11.5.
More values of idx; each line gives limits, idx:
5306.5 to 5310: 11.2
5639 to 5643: 10.6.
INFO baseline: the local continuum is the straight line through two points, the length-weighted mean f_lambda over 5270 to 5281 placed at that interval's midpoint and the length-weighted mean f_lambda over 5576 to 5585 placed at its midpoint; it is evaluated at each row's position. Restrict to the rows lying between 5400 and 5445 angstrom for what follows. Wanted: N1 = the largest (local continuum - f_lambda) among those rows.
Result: 0.8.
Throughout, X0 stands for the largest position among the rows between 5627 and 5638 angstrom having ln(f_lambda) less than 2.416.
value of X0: 5637.16 angstrom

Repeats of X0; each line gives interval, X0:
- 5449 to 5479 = 5478.48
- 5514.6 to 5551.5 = 5549.58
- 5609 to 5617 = 5616.43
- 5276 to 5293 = 5290.05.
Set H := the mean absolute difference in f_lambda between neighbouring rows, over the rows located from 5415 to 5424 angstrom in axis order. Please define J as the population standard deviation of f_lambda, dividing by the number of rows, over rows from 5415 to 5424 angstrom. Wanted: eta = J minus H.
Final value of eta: -0.13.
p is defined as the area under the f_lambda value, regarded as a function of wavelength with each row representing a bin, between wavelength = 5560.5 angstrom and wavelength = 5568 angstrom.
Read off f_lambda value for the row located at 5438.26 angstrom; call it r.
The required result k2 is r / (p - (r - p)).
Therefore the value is 0.073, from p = 83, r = 11.24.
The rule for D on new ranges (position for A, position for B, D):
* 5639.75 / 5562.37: 11.3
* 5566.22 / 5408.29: 10.3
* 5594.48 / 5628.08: 11.1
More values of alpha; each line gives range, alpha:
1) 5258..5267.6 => 5258.48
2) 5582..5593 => 5589.33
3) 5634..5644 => 5634.56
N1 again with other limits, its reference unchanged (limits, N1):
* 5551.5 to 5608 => 0.7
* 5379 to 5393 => -0.2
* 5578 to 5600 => 0.5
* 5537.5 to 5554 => -0.1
